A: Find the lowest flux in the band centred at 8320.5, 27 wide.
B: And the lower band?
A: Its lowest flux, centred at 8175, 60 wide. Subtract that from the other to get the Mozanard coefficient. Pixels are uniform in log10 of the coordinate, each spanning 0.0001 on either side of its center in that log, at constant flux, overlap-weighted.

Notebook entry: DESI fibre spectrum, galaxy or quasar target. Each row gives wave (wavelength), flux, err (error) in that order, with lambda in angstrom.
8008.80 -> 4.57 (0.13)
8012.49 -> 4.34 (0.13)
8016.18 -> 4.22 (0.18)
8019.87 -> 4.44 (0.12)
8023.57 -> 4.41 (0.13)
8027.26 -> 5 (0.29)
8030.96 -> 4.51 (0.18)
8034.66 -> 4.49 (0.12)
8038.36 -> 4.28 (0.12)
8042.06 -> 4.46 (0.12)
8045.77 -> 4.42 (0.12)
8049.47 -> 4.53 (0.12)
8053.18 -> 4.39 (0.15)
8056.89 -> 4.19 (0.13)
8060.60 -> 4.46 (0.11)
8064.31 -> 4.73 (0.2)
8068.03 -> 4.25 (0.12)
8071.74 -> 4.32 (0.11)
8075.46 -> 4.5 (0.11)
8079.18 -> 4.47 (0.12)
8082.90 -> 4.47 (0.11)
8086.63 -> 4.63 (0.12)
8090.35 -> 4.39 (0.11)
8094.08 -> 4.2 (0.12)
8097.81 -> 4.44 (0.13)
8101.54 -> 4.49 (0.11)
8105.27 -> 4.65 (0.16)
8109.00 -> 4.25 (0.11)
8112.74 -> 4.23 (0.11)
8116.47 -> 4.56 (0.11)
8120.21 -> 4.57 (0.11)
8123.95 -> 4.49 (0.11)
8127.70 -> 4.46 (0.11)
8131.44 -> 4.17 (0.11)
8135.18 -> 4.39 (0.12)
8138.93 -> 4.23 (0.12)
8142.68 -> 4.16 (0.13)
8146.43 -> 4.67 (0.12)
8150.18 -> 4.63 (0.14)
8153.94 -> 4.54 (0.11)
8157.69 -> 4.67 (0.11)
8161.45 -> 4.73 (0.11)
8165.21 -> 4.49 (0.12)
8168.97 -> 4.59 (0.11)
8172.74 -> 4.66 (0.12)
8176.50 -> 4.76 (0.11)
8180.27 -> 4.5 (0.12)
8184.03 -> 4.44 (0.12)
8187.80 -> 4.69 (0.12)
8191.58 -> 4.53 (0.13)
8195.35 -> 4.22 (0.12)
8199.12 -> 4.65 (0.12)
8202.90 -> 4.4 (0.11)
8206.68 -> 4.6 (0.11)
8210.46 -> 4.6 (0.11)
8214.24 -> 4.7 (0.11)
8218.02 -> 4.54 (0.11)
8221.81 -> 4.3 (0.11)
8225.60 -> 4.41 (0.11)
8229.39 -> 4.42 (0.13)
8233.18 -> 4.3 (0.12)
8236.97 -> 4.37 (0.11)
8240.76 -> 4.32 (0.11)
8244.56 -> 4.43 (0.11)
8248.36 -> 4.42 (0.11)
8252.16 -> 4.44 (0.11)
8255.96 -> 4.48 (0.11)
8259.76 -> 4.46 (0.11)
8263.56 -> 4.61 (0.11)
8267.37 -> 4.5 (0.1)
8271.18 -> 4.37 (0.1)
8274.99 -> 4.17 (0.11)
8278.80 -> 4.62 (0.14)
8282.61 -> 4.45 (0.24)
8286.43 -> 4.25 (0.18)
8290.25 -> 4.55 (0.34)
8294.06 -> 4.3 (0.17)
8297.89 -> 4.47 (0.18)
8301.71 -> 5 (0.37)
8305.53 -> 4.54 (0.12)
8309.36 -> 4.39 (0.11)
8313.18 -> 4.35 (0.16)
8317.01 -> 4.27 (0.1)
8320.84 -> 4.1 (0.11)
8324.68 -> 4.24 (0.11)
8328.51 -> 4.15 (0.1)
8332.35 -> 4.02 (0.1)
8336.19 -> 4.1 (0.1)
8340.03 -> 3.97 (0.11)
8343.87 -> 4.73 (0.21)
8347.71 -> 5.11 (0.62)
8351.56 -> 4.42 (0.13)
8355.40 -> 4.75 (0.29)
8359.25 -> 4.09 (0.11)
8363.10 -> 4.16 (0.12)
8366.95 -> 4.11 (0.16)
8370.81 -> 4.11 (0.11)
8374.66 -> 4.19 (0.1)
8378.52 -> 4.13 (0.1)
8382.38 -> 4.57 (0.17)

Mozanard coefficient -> -0.20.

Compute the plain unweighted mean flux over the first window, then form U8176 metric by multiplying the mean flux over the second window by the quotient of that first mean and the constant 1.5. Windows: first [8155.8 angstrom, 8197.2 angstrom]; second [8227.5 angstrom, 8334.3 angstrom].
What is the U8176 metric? 13.4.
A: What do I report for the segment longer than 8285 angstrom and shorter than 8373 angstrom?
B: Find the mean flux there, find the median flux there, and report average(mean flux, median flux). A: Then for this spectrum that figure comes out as 4.31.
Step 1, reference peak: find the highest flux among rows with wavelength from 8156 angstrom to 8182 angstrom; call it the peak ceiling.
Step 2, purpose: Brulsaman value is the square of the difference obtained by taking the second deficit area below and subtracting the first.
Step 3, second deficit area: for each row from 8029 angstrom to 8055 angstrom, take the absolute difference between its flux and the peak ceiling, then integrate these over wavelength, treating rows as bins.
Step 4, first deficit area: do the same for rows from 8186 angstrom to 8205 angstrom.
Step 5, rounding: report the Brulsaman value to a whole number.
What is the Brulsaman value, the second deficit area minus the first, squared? 11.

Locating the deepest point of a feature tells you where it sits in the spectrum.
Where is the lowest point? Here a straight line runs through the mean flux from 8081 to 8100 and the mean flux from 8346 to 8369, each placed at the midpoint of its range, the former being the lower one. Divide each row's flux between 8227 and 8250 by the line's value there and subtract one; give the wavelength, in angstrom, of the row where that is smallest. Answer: 8233.18 angstrom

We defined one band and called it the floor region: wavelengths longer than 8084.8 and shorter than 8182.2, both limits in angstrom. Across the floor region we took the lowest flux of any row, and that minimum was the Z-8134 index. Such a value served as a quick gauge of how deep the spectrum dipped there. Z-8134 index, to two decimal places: 4.16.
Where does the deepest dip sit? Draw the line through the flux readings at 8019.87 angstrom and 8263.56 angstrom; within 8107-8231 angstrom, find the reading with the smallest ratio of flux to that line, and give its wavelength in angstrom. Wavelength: 8142.68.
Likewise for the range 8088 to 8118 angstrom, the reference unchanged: 8094.08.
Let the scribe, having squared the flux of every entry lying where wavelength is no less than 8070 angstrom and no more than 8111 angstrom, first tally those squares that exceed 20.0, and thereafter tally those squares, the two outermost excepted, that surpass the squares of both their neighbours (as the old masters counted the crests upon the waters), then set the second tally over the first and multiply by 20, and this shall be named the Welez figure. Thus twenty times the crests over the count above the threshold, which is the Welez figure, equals 15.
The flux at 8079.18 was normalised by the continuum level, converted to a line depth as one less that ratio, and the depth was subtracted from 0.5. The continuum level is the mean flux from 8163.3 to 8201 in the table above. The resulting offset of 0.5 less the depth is 0.482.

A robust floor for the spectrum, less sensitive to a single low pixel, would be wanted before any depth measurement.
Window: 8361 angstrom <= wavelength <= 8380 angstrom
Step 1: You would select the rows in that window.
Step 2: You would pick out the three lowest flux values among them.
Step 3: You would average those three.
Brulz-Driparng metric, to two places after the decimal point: 4.12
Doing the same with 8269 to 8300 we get 4.24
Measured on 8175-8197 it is 4.39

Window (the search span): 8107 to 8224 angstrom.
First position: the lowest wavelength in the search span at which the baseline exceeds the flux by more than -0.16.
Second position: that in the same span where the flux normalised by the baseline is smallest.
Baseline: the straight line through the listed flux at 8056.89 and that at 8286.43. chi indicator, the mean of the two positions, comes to 8125.8 angstrom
